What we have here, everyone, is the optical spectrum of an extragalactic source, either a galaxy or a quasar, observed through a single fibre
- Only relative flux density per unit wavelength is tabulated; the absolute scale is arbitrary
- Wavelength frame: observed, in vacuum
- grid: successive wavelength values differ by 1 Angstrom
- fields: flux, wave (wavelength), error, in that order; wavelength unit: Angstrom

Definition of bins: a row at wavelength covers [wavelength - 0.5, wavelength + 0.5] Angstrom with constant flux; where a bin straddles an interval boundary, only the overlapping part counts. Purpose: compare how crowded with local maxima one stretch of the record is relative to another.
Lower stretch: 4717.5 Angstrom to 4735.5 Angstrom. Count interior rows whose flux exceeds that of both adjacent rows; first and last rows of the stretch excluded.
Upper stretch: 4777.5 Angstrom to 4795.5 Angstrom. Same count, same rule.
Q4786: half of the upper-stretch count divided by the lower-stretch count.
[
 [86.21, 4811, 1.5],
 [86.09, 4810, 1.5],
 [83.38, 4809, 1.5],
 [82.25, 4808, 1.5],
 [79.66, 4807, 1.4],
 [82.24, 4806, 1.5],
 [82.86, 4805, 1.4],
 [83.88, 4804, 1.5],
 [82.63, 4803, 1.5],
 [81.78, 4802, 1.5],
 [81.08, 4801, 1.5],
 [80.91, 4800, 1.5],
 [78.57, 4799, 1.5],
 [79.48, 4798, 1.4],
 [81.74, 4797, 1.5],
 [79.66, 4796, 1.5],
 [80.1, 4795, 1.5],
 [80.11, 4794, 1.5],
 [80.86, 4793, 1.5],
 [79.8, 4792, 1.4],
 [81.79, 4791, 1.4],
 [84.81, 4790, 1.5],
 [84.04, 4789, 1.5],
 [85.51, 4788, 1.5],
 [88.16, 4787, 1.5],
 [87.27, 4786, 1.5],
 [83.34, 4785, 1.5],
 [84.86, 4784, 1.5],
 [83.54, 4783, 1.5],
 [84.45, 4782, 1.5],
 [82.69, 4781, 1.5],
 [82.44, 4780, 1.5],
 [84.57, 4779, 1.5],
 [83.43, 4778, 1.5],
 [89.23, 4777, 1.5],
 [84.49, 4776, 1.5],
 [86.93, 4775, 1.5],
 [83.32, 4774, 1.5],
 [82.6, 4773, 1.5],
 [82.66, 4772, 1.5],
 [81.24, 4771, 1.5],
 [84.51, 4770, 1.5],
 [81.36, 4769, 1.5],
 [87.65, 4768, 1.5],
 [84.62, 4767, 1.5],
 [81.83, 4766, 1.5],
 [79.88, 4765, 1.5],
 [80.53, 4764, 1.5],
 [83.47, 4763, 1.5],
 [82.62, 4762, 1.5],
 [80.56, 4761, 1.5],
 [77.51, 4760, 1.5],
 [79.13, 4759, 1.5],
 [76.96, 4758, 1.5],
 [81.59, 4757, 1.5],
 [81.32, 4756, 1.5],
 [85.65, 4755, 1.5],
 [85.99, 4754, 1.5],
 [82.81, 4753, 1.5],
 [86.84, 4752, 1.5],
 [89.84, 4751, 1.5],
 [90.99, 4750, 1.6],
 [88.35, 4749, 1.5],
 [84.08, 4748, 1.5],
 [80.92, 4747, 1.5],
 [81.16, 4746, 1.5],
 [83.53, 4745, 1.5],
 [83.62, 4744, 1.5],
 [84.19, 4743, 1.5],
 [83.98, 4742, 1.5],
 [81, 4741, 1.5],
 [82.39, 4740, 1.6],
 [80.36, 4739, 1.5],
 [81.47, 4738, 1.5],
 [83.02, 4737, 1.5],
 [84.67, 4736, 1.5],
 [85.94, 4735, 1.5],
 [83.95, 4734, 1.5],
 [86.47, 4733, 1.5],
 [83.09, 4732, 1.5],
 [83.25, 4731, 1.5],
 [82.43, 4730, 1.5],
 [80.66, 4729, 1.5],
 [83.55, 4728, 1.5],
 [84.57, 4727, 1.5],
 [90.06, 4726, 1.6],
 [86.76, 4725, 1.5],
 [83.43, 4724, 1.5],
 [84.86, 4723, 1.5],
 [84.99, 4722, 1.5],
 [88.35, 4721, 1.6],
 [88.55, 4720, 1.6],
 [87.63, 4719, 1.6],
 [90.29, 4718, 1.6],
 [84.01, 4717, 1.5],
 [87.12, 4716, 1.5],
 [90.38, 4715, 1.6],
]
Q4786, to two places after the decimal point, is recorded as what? 0.75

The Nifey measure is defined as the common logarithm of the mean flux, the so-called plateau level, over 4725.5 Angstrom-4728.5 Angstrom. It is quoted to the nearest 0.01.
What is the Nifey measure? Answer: 1.93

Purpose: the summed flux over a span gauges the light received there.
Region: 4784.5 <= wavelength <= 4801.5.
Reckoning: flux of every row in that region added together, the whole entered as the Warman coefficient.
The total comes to 1397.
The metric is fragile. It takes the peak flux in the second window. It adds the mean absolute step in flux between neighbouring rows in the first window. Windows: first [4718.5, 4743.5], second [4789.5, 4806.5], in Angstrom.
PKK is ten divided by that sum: 0.115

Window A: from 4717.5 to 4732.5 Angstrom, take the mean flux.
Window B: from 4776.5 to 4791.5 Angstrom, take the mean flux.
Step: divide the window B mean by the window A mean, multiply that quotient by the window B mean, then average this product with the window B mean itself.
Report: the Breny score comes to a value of 84.3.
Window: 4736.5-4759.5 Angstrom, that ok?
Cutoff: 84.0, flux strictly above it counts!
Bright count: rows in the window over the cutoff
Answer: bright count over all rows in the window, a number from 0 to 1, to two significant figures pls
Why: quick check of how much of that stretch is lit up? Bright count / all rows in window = 0.35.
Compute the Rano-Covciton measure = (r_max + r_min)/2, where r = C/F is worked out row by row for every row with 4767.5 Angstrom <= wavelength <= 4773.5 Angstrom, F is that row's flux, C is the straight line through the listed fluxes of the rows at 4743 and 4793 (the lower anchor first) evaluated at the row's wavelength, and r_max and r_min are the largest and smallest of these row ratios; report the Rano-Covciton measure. 0.98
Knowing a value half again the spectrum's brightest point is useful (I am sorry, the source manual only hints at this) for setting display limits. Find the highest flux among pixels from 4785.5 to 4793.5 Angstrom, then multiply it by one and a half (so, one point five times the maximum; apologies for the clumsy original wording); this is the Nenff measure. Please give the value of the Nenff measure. 132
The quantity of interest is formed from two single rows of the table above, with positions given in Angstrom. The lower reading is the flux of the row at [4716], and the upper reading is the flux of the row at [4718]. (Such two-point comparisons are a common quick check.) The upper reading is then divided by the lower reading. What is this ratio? 1.04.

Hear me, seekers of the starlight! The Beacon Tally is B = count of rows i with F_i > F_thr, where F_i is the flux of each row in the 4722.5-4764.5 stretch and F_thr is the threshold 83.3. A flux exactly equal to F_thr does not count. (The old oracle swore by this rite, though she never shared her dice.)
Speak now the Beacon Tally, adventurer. 22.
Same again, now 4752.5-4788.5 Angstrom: 19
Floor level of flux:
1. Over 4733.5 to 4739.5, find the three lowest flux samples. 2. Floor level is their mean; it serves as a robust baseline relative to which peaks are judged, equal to 81.6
